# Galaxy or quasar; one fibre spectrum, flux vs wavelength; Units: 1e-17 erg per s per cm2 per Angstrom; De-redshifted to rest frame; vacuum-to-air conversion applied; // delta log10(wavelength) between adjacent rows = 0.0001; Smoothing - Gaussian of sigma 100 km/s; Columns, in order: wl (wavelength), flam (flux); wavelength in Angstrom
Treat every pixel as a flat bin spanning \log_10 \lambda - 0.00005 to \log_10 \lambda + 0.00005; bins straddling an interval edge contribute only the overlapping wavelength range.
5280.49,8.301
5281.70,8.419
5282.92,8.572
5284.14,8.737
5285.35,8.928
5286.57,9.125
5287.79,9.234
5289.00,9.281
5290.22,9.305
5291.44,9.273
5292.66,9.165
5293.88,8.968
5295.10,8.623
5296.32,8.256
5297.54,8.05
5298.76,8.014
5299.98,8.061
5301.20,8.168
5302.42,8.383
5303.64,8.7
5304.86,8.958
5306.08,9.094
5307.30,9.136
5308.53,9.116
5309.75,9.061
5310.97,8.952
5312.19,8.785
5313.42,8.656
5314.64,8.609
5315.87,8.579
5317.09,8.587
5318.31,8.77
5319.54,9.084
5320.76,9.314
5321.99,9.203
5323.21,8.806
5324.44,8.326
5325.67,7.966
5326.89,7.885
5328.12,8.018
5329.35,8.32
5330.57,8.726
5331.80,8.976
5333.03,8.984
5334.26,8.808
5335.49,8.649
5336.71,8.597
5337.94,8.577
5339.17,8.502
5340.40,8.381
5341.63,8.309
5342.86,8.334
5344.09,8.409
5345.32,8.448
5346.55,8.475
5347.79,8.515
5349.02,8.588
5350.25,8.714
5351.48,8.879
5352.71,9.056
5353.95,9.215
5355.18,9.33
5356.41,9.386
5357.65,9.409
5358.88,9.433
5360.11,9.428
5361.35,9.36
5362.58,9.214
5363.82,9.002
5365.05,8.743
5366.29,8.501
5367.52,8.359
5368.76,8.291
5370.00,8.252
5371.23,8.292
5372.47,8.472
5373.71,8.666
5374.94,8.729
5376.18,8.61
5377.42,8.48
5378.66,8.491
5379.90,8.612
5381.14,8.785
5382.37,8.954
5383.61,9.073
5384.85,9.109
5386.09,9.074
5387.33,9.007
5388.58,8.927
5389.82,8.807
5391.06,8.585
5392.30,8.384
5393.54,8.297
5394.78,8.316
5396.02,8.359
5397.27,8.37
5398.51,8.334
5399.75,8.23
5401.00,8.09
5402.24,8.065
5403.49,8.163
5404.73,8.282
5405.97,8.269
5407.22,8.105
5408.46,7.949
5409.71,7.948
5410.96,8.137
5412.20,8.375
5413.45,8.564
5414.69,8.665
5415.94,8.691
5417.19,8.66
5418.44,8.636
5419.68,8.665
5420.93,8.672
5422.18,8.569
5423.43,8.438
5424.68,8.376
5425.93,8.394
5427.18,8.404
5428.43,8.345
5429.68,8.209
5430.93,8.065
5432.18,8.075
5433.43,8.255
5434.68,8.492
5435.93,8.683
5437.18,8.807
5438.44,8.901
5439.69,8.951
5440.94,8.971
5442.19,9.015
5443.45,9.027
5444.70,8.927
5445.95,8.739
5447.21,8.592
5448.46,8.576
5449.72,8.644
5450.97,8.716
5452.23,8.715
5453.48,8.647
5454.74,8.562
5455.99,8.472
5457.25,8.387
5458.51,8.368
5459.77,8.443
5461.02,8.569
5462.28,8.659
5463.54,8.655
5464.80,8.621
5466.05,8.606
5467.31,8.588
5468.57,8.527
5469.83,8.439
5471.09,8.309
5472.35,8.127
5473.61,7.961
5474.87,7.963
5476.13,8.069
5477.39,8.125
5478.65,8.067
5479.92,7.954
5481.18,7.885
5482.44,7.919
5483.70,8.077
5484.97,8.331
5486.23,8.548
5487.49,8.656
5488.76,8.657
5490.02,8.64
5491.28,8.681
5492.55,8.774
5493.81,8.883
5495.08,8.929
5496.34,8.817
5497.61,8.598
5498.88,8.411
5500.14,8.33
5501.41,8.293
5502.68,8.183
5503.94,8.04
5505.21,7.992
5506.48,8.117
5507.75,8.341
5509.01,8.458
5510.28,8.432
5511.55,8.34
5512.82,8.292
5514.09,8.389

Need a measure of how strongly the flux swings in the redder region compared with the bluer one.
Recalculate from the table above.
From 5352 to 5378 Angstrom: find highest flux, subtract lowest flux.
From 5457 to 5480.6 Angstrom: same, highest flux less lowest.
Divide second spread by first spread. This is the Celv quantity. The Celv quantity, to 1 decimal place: 0.6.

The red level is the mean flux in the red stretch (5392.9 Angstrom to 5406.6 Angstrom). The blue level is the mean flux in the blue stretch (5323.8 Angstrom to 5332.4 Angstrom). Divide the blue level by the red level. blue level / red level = 1.01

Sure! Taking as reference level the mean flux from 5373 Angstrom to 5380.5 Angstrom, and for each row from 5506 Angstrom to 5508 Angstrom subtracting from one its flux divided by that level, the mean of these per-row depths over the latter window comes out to 0.04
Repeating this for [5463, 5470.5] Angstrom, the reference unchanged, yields 0.00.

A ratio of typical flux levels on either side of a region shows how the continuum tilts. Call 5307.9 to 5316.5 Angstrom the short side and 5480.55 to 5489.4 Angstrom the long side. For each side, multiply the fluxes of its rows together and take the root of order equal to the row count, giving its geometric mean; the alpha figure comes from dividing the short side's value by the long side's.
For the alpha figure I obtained 1.06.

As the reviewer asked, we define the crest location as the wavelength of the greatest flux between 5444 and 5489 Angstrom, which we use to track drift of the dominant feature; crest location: 5444.70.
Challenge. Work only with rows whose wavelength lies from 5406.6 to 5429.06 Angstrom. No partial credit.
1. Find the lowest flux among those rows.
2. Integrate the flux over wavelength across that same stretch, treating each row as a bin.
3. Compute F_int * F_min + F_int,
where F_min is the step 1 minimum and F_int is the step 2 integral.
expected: 1692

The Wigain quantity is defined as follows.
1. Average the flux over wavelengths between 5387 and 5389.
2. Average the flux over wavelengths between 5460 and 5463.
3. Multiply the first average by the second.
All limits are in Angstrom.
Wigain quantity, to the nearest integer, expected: 77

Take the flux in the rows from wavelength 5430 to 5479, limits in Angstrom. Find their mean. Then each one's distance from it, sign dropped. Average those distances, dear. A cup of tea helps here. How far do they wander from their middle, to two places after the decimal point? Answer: 0.24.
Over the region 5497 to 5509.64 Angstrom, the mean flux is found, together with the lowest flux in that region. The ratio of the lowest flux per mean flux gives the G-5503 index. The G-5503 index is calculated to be 0.97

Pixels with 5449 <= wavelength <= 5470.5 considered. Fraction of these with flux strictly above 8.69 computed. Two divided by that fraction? 17.0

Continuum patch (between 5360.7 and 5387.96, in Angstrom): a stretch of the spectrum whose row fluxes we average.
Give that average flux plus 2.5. 11.2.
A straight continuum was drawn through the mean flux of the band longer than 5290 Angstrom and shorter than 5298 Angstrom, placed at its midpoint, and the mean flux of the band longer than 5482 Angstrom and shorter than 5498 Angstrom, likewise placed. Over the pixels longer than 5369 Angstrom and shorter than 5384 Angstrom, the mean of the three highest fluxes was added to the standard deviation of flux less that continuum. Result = 9.2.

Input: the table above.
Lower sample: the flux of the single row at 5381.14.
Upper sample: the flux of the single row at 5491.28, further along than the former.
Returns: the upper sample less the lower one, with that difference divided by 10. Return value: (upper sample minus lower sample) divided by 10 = -0.01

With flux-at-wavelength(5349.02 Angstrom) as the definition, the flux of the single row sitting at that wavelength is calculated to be 8.588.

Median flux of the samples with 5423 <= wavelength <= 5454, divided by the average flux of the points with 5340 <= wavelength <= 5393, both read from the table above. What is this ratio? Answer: 0.99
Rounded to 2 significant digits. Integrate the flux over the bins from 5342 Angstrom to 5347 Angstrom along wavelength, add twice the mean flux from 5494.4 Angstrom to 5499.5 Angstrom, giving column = 59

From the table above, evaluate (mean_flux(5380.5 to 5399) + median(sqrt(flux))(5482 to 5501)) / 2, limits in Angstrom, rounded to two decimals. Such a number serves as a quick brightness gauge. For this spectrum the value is 5.82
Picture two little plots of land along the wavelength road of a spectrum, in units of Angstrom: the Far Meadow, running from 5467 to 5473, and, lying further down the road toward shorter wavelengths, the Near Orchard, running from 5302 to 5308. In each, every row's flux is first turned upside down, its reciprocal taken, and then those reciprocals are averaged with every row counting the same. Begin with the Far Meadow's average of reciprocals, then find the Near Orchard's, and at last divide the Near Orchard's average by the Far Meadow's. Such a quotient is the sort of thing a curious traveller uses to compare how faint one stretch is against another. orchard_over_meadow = 0.95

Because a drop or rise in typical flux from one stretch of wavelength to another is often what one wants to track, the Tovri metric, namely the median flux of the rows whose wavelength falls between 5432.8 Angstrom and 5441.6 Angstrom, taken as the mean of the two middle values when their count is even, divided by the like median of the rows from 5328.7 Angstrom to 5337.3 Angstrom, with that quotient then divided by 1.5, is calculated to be 0.673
